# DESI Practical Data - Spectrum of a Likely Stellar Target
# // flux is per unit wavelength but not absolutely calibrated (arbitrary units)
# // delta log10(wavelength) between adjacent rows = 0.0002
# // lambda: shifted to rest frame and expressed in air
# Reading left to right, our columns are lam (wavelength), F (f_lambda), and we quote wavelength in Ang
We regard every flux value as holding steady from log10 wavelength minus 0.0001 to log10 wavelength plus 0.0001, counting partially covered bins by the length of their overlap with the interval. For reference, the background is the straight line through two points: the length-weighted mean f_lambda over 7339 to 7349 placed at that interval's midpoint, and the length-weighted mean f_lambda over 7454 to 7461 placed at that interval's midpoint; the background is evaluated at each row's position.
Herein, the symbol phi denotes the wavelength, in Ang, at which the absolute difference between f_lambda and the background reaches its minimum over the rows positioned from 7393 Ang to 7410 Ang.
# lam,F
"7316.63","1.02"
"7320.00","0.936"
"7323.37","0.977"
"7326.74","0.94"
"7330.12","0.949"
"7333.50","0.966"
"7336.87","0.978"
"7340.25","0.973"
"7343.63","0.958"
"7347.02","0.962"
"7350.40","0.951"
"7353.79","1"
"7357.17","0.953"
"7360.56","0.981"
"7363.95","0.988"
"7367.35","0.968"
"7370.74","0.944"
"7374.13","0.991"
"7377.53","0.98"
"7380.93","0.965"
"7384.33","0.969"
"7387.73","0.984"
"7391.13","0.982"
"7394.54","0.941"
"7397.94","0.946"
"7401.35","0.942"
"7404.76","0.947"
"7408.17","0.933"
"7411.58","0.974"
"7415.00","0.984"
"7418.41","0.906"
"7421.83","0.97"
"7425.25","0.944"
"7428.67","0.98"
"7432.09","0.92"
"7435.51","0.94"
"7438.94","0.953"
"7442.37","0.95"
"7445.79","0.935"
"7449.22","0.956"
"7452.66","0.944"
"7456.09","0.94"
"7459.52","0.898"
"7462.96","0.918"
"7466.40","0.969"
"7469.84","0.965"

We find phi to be 7401.35 Ang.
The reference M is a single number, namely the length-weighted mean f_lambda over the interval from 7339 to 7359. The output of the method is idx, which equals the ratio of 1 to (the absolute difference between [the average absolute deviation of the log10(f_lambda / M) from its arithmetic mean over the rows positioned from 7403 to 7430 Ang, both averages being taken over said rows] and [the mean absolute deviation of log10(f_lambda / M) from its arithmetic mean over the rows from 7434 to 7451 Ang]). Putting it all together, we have 148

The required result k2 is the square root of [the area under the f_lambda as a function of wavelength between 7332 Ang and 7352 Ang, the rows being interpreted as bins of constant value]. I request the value 4.39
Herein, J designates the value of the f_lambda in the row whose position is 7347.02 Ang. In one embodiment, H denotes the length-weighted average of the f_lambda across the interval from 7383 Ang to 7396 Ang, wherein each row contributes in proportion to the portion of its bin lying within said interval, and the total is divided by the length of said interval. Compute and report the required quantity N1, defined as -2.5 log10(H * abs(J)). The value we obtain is 0.076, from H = 0.969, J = 0.962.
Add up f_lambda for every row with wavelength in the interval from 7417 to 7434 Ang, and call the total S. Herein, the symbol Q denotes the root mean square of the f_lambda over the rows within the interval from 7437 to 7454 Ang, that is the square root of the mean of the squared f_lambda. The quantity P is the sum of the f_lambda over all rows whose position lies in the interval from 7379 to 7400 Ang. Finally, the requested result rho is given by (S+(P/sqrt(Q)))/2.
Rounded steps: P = 5.8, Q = 0.948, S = 5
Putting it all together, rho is 5.3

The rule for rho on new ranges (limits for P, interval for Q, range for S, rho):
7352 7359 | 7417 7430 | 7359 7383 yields 4.4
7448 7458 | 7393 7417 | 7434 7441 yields 2.4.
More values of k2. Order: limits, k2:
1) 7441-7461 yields 4.33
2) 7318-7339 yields 4.49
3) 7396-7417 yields 4.48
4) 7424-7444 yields 4.35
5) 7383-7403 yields 4.38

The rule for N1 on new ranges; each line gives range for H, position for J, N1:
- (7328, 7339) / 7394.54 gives 0.106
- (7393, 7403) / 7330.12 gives 0.120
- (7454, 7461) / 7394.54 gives 0.154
